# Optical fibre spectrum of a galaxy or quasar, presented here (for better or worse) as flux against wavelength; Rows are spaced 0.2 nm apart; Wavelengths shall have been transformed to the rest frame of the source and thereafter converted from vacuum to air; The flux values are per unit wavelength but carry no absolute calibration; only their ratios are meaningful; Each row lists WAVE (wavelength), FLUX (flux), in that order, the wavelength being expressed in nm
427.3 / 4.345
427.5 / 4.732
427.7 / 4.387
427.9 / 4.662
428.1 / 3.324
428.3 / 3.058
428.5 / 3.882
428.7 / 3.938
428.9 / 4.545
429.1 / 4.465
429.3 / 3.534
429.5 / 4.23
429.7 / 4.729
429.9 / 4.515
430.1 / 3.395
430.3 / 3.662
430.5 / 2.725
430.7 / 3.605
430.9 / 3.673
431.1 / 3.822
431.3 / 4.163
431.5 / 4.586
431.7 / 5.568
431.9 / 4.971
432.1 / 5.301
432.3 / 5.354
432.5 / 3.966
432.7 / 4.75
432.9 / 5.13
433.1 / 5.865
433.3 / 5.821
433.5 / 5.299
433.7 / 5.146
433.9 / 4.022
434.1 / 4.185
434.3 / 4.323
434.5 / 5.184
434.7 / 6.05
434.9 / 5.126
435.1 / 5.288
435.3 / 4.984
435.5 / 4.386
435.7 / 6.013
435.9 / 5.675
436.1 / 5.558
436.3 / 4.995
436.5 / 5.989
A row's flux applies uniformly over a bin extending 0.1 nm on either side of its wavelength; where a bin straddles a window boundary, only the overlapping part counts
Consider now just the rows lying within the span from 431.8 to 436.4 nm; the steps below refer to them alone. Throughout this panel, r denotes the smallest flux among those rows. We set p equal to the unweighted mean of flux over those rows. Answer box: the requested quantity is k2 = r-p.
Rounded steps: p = 5.1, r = 3.966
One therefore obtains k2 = -1.14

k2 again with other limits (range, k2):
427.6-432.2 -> -1.39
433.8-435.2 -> -0.86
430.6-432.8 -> -0.92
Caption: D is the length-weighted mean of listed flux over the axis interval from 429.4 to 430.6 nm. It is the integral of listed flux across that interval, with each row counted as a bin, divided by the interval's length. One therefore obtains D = 3.88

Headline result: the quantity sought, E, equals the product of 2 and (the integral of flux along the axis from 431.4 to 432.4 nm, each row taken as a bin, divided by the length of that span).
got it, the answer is 10.3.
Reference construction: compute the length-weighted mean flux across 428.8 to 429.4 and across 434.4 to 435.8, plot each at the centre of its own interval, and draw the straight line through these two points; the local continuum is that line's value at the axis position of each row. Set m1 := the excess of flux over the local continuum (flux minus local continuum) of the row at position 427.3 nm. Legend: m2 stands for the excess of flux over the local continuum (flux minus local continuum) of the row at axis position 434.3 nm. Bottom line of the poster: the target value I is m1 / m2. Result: -0.6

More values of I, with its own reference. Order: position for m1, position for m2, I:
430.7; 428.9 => -2.2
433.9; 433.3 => -1.2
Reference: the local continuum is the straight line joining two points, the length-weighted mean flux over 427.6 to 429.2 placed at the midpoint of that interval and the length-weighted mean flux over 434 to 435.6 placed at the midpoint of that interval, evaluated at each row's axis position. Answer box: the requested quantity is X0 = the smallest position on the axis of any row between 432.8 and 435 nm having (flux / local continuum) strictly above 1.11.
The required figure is 433.1 nm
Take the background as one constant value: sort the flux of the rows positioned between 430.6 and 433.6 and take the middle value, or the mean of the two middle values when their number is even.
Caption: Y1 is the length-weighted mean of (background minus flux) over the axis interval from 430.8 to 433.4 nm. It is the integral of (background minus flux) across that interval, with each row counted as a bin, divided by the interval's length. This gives 0.13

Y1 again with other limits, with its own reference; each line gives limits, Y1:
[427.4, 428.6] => 0.96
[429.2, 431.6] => 1.08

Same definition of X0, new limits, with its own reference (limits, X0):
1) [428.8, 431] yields 429.7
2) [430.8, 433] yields 431.7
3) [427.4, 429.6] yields 427.5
